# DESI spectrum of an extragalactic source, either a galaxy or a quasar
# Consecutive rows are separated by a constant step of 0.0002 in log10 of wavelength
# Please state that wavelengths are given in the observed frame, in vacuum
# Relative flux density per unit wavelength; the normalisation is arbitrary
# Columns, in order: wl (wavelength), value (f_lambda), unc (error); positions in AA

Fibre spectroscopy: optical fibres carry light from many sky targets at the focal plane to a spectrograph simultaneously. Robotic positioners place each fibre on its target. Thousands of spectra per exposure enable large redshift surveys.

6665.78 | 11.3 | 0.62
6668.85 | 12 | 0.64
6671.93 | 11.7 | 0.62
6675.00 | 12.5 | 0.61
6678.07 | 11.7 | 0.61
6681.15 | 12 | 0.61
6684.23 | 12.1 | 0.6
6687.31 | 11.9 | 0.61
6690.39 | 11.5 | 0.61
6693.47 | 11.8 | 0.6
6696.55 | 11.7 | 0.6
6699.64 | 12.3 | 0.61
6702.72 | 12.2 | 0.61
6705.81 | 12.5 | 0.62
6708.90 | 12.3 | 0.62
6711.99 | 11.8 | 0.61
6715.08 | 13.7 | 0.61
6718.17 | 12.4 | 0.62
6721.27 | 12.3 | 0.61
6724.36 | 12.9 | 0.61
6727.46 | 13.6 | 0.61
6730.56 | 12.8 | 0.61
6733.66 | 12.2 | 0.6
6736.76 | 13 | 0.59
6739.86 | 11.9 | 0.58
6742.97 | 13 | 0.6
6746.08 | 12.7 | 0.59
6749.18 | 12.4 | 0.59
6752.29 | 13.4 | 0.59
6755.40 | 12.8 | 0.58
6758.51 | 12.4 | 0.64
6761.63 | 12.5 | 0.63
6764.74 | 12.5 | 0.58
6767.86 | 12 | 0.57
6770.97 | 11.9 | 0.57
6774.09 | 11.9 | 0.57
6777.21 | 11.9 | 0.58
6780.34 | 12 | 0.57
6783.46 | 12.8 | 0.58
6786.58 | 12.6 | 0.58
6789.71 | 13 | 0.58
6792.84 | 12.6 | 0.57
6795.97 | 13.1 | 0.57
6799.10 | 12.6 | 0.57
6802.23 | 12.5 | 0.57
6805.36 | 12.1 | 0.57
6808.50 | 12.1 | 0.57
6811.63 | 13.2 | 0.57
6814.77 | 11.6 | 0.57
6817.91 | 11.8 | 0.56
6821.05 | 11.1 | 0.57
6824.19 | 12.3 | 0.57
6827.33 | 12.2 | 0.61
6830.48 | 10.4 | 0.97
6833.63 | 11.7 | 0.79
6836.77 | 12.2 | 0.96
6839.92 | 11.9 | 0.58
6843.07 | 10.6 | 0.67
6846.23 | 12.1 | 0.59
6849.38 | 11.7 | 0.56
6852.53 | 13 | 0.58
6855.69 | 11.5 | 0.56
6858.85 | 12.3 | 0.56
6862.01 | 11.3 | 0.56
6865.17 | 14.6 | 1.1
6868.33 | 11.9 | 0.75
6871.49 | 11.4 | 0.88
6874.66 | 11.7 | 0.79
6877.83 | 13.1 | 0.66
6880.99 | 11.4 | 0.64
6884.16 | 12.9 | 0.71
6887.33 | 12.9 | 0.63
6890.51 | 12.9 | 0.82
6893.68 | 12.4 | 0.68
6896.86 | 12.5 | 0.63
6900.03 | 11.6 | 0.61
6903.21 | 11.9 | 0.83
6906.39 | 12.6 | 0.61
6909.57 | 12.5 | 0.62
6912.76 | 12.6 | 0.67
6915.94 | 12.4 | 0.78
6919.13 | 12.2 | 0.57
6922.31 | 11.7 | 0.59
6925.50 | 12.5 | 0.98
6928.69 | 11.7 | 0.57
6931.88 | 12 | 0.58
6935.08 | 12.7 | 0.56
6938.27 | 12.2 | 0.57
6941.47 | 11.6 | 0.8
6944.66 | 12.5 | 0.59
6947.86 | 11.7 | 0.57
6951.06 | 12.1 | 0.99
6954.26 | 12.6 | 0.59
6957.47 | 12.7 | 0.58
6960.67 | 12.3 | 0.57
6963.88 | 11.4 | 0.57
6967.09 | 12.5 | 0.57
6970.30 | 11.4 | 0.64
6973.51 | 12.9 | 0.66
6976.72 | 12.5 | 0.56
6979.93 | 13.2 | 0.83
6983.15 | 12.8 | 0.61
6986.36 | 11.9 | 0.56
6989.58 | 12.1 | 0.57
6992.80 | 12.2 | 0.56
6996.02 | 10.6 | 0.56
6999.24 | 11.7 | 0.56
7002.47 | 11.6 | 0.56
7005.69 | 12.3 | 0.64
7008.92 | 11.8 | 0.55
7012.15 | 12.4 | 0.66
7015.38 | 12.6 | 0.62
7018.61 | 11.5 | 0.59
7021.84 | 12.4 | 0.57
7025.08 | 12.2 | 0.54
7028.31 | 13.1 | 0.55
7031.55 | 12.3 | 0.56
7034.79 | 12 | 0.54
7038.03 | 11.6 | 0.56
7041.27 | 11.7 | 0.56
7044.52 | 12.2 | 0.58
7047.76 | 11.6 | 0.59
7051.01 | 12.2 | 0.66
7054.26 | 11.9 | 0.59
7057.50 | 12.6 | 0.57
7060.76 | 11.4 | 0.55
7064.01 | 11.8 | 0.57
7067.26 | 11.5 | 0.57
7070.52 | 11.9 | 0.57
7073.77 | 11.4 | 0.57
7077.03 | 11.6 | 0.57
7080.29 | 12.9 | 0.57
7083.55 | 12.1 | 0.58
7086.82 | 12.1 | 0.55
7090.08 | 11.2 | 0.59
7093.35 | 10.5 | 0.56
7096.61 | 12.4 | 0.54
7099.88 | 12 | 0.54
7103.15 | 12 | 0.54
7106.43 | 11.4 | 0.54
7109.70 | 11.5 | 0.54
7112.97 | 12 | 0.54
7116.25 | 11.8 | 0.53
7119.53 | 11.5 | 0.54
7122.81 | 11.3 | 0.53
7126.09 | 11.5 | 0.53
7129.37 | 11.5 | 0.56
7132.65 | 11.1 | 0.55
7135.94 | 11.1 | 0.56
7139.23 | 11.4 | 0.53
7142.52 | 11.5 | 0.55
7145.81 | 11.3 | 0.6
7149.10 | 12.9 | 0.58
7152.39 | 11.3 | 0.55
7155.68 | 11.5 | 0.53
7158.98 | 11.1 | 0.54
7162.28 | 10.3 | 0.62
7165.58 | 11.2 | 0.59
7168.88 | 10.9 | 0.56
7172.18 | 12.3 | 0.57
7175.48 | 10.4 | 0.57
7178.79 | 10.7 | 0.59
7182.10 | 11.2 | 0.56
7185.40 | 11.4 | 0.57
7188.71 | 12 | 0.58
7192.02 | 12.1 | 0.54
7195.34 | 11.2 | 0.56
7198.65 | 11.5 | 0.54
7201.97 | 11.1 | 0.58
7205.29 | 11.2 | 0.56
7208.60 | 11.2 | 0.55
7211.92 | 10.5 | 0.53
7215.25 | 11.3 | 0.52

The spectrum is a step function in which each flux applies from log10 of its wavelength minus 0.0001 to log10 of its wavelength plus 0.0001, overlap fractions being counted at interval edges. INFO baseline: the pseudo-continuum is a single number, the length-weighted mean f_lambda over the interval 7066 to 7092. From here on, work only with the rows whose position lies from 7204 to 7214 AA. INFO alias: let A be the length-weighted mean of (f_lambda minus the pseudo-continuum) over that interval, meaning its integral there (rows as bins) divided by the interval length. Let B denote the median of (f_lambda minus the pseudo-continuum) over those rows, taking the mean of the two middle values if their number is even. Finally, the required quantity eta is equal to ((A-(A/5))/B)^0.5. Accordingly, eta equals 1.05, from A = -0.9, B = -0.6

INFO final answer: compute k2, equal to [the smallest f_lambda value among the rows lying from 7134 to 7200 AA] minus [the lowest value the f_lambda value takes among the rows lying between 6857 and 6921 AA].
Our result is -1.0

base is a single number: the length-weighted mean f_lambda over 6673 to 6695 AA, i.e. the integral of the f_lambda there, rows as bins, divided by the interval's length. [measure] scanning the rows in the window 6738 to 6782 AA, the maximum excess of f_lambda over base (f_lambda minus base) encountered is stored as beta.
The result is 1.5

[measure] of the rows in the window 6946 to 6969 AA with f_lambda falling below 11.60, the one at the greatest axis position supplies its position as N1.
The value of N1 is 6963.88 AA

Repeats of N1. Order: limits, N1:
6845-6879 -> 6871.49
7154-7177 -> 7175.48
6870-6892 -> 6880.99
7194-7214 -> 7211.92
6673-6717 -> 6690.39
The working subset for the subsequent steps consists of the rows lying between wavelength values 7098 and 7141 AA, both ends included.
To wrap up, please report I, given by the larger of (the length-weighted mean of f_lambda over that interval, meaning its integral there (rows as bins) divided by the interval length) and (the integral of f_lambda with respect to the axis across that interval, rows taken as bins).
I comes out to 497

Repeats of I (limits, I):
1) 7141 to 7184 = 485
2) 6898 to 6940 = 512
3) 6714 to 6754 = 511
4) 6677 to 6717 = 485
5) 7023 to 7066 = 518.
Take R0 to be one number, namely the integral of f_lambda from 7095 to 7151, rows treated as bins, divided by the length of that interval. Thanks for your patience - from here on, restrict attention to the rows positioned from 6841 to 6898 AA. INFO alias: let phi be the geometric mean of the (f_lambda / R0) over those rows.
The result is 1.05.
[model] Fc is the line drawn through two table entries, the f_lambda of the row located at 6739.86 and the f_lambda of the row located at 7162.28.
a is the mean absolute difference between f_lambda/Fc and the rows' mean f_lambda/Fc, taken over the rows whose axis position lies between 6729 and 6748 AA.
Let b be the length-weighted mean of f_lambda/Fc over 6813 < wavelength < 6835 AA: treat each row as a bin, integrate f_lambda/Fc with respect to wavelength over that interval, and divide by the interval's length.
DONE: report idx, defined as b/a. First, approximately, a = 0.031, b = 1.00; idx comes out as 32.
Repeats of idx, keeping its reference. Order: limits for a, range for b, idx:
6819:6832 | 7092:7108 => 17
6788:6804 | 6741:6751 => 56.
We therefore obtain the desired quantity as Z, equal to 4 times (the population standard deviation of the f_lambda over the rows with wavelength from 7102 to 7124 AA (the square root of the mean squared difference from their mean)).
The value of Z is 1.07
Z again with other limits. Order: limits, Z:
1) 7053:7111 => 2.16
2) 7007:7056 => 1.68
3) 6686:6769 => 2.21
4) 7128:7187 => 2.34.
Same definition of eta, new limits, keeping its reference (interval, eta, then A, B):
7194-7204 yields 0.85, -0.6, -0.6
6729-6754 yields 0.86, 0.9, 0.9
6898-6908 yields 1.57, 0.2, 0.1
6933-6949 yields 0.83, 0.3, 0.4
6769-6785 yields 1.71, 0.3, 0.1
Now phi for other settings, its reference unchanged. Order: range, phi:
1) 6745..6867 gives 1.05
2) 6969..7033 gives 1.04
